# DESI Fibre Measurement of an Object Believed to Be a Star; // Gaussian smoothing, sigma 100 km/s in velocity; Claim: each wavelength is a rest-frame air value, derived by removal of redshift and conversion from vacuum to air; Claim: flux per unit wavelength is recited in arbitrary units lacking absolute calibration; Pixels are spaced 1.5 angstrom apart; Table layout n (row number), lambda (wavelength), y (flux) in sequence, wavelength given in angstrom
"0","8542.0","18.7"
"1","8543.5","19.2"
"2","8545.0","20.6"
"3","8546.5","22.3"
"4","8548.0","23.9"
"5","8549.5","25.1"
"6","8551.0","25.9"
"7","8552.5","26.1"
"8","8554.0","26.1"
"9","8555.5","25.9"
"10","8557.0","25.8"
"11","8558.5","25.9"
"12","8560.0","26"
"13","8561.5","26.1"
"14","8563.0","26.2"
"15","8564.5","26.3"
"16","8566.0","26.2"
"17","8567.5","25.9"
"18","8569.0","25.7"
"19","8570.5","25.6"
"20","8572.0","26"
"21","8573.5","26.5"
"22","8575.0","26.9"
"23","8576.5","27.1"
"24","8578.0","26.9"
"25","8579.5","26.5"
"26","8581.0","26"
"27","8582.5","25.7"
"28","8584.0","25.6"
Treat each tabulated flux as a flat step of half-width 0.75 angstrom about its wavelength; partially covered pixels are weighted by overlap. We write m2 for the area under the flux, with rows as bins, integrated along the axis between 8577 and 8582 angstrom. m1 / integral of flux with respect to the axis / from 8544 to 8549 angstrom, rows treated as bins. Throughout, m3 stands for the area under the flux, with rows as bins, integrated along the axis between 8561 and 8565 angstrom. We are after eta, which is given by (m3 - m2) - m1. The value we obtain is -139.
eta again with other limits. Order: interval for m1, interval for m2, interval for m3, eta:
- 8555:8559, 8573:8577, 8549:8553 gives -108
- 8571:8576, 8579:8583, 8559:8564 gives -106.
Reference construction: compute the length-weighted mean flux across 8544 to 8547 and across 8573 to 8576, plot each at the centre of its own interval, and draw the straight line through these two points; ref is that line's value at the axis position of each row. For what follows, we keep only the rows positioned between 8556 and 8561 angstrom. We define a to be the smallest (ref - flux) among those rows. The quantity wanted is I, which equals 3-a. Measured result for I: 5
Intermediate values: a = -2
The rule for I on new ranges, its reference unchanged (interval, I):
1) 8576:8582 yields 3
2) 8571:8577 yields 3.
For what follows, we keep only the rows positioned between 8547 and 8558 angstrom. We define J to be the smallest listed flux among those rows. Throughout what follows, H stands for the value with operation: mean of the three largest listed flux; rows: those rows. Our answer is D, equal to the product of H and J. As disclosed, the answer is 622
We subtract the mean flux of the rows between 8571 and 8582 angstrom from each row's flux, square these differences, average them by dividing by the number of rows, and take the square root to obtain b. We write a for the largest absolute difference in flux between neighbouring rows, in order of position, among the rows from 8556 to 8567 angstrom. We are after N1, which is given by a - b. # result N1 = -0.3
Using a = 0.10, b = 0.407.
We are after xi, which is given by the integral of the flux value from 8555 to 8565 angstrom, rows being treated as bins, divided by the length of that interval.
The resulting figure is 26.0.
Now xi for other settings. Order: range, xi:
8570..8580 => 26.5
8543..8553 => 23.3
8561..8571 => 26.0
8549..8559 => 25.8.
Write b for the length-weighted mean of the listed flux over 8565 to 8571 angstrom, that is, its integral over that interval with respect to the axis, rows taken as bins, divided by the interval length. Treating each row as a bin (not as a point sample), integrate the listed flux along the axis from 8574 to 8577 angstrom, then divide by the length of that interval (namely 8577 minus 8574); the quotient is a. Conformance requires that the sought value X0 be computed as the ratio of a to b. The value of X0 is 1.04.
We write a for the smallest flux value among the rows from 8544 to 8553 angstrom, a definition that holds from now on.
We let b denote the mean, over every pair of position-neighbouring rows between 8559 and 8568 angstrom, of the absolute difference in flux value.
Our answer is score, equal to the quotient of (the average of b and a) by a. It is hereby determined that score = 0.503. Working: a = 20.6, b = 0.14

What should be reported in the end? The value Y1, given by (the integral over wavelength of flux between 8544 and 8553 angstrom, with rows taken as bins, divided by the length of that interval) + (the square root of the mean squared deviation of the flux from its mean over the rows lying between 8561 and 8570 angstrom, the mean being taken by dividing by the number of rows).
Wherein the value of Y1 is 24.0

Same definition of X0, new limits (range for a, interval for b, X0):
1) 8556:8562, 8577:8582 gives 0.98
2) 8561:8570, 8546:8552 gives 1.07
